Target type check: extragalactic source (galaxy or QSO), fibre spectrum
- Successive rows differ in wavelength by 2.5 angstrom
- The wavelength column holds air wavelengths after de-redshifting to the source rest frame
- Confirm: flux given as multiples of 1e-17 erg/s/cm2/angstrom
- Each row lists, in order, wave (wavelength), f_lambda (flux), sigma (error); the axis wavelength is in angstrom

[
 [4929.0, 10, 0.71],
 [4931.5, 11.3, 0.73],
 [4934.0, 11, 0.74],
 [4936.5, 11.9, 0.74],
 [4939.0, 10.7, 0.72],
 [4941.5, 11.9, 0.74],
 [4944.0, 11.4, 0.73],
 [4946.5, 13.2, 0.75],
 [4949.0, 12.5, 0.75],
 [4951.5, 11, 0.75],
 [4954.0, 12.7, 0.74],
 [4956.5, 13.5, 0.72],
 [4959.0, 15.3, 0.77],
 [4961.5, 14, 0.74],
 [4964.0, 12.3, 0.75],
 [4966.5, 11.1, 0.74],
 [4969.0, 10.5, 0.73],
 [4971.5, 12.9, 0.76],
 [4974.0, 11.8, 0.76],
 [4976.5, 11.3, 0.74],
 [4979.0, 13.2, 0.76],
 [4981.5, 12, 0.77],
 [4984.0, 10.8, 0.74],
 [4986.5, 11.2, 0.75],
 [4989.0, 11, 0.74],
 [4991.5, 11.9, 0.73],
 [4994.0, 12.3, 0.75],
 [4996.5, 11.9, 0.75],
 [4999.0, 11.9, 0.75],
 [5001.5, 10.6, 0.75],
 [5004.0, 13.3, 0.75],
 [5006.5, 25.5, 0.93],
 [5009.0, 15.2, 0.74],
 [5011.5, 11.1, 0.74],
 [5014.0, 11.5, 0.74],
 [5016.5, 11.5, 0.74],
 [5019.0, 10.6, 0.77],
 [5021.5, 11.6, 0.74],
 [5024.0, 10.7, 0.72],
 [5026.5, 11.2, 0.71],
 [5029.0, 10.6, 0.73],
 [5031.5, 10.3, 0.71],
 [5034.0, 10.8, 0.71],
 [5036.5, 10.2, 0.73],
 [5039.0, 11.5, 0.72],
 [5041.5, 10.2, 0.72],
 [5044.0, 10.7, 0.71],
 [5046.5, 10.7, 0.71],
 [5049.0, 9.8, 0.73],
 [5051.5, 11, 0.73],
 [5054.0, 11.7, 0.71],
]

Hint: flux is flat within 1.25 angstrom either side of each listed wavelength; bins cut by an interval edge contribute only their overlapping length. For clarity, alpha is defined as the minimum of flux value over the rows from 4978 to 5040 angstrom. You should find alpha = 10.2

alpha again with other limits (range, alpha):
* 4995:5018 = 10.6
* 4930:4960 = 10.7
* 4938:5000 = 10.5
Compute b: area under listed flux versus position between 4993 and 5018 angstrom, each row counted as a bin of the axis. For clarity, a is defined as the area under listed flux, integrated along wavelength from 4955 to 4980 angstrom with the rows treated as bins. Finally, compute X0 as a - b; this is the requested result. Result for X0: -22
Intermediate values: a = 315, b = 337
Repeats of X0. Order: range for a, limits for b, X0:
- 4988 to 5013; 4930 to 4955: 44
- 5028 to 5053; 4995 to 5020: -68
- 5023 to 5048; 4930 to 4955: -26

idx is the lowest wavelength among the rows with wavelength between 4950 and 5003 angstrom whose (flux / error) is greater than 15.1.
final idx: 4954.0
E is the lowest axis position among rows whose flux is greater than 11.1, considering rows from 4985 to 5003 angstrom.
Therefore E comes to 4986.5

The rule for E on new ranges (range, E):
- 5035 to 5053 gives 5039.0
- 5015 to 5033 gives 5016.5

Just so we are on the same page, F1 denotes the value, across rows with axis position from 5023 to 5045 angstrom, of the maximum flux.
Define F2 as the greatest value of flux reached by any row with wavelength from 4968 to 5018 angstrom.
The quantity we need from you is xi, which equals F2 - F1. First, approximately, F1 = 11.5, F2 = 25.5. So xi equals 14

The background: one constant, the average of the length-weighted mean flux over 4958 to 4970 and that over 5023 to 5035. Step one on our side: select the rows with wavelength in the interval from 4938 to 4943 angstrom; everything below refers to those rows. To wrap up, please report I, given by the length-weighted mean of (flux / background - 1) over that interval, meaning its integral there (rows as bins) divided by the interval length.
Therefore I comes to -0.03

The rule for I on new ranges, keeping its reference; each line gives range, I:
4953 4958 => 0.13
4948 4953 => 0.01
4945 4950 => 0.10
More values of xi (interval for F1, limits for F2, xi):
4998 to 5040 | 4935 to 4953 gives -12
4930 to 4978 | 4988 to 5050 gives 10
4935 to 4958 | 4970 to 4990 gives 0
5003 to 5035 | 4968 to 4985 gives -12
